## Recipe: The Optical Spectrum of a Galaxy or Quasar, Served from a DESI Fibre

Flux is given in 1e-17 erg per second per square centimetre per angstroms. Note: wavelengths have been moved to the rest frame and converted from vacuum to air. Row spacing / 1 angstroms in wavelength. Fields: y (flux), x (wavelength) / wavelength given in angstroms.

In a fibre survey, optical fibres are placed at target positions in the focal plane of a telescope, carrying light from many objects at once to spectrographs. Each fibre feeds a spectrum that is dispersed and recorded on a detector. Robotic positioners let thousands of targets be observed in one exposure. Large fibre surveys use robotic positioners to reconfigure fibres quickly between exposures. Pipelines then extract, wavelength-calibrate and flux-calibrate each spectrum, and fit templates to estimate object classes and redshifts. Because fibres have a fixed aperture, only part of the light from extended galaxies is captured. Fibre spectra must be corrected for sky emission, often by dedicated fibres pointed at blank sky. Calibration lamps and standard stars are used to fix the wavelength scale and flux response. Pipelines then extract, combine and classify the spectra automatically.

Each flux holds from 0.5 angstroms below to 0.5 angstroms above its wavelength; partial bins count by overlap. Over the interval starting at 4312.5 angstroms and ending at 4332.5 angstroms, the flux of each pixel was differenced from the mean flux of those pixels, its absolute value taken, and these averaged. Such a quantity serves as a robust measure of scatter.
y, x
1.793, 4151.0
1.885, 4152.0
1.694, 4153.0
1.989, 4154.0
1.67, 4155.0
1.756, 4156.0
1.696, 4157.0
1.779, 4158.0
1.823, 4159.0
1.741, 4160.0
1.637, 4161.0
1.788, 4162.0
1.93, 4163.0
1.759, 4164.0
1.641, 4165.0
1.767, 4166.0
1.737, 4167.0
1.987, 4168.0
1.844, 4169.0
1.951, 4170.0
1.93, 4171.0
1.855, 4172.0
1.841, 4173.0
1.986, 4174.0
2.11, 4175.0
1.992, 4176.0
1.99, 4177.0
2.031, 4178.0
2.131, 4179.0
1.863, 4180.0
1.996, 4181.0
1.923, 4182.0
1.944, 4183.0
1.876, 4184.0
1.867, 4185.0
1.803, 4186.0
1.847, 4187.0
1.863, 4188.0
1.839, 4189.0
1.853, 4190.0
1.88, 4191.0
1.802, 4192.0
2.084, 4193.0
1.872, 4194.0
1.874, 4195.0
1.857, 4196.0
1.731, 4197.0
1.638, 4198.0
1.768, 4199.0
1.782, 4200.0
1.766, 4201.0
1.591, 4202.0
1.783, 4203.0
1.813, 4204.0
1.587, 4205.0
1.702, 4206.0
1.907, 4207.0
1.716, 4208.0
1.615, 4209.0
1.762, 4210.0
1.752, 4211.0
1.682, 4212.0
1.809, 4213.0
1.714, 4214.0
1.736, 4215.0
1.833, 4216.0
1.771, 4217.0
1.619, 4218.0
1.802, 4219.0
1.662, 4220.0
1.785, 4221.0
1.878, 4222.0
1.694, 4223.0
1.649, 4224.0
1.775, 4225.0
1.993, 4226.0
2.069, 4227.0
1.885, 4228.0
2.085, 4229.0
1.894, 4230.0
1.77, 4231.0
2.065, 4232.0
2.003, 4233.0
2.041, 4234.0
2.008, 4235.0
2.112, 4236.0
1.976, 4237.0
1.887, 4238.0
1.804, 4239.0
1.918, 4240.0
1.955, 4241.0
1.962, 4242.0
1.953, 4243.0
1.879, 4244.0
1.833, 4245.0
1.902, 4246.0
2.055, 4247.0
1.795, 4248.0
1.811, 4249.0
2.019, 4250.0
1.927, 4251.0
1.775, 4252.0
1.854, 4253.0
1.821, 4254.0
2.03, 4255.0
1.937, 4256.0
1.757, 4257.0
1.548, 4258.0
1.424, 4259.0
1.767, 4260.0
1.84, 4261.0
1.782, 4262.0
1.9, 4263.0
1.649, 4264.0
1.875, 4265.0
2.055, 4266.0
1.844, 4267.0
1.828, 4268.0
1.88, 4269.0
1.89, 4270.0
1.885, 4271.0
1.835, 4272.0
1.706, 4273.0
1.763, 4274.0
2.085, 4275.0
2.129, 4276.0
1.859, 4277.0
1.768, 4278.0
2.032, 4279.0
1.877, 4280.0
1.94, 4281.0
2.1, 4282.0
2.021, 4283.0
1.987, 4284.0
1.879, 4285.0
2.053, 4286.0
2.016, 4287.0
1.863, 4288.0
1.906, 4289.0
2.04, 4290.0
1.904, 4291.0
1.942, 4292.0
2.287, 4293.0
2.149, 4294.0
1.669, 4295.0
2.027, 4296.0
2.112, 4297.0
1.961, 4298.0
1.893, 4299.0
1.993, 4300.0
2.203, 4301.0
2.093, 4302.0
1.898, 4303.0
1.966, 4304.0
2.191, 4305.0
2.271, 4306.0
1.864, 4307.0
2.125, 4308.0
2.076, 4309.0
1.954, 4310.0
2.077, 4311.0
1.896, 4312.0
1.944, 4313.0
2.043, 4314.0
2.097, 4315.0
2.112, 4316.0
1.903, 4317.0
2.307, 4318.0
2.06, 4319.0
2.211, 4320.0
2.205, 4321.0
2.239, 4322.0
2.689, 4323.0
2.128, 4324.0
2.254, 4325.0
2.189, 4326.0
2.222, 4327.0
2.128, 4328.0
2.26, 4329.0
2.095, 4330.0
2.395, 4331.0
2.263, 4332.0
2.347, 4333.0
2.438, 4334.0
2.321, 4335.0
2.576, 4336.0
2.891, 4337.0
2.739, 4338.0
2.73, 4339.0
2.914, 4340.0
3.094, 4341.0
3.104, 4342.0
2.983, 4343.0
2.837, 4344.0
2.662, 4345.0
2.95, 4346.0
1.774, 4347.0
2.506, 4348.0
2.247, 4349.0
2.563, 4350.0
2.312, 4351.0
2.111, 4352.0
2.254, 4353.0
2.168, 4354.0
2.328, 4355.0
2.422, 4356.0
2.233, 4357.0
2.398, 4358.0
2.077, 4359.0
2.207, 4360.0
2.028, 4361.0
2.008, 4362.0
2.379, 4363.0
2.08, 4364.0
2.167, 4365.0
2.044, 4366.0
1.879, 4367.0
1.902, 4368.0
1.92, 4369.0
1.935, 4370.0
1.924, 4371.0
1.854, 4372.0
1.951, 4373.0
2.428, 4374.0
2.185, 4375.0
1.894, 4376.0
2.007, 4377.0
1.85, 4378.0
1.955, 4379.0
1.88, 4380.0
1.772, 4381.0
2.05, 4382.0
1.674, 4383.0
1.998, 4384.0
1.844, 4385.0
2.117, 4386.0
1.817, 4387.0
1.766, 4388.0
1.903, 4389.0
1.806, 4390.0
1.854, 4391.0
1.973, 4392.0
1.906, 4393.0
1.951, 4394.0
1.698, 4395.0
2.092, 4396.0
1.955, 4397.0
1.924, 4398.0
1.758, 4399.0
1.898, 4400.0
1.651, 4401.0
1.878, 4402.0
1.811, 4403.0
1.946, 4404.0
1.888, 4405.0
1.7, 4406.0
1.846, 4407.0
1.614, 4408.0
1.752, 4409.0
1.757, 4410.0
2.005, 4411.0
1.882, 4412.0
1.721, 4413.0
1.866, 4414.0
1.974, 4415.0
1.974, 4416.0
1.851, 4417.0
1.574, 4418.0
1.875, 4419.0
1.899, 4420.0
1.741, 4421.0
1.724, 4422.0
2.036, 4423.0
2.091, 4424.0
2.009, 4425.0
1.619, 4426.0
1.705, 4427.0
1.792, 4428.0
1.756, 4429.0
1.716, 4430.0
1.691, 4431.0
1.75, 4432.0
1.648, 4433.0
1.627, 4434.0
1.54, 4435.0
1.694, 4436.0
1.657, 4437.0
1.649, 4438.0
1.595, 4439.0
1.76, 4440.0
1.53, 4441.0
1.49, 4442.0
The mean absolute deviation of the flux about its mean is 0.117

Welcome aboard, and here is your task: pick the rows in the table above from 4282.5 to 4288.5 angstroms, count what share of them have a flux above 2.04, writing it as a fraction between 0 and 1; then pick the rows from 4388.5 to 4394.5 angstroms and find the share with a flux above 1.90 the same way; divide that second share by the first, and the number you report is 4.00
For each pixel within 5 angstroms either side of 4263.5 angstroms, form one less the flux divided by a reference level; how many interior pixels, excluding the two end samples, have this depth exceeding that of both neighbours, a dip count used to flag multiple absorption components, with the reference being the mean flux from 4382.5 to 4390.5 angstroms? 2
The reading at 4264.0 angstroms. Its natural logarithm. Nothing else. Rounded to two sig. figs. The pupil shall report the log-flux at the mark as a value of 0.50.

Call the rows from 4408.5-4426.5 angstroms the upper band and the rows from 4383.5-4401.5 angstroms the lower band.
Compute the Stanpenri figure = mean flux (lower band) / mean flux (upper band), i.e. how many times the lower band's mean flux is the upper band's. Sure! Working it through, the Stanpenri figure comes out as 1.02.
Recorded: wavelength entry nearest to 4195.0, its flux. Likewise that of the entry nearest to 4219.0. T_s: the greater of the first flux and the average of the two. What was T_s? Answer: 1.9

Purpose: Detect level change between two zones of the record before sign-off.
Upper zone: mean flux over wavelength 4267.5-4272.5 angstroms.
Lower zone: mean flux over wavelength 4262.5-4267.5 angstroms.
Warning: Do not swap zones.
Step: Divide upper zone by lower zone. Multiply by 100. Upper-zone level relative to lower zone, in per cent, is 100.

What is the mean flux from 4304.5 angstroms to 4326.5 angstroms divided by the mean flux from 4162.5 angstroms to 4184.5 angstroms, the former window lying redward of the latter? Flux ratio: 1.11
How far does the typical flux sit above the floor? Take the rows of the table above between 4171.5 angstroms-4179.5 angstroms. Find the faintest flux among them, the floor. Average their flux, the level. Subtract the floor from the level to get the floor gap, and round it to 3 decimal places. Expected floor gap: 0.151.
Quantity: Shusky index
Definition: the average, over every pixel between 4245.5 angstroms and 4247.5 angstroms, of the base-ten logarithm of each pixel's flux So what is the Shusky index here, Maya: 0.30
